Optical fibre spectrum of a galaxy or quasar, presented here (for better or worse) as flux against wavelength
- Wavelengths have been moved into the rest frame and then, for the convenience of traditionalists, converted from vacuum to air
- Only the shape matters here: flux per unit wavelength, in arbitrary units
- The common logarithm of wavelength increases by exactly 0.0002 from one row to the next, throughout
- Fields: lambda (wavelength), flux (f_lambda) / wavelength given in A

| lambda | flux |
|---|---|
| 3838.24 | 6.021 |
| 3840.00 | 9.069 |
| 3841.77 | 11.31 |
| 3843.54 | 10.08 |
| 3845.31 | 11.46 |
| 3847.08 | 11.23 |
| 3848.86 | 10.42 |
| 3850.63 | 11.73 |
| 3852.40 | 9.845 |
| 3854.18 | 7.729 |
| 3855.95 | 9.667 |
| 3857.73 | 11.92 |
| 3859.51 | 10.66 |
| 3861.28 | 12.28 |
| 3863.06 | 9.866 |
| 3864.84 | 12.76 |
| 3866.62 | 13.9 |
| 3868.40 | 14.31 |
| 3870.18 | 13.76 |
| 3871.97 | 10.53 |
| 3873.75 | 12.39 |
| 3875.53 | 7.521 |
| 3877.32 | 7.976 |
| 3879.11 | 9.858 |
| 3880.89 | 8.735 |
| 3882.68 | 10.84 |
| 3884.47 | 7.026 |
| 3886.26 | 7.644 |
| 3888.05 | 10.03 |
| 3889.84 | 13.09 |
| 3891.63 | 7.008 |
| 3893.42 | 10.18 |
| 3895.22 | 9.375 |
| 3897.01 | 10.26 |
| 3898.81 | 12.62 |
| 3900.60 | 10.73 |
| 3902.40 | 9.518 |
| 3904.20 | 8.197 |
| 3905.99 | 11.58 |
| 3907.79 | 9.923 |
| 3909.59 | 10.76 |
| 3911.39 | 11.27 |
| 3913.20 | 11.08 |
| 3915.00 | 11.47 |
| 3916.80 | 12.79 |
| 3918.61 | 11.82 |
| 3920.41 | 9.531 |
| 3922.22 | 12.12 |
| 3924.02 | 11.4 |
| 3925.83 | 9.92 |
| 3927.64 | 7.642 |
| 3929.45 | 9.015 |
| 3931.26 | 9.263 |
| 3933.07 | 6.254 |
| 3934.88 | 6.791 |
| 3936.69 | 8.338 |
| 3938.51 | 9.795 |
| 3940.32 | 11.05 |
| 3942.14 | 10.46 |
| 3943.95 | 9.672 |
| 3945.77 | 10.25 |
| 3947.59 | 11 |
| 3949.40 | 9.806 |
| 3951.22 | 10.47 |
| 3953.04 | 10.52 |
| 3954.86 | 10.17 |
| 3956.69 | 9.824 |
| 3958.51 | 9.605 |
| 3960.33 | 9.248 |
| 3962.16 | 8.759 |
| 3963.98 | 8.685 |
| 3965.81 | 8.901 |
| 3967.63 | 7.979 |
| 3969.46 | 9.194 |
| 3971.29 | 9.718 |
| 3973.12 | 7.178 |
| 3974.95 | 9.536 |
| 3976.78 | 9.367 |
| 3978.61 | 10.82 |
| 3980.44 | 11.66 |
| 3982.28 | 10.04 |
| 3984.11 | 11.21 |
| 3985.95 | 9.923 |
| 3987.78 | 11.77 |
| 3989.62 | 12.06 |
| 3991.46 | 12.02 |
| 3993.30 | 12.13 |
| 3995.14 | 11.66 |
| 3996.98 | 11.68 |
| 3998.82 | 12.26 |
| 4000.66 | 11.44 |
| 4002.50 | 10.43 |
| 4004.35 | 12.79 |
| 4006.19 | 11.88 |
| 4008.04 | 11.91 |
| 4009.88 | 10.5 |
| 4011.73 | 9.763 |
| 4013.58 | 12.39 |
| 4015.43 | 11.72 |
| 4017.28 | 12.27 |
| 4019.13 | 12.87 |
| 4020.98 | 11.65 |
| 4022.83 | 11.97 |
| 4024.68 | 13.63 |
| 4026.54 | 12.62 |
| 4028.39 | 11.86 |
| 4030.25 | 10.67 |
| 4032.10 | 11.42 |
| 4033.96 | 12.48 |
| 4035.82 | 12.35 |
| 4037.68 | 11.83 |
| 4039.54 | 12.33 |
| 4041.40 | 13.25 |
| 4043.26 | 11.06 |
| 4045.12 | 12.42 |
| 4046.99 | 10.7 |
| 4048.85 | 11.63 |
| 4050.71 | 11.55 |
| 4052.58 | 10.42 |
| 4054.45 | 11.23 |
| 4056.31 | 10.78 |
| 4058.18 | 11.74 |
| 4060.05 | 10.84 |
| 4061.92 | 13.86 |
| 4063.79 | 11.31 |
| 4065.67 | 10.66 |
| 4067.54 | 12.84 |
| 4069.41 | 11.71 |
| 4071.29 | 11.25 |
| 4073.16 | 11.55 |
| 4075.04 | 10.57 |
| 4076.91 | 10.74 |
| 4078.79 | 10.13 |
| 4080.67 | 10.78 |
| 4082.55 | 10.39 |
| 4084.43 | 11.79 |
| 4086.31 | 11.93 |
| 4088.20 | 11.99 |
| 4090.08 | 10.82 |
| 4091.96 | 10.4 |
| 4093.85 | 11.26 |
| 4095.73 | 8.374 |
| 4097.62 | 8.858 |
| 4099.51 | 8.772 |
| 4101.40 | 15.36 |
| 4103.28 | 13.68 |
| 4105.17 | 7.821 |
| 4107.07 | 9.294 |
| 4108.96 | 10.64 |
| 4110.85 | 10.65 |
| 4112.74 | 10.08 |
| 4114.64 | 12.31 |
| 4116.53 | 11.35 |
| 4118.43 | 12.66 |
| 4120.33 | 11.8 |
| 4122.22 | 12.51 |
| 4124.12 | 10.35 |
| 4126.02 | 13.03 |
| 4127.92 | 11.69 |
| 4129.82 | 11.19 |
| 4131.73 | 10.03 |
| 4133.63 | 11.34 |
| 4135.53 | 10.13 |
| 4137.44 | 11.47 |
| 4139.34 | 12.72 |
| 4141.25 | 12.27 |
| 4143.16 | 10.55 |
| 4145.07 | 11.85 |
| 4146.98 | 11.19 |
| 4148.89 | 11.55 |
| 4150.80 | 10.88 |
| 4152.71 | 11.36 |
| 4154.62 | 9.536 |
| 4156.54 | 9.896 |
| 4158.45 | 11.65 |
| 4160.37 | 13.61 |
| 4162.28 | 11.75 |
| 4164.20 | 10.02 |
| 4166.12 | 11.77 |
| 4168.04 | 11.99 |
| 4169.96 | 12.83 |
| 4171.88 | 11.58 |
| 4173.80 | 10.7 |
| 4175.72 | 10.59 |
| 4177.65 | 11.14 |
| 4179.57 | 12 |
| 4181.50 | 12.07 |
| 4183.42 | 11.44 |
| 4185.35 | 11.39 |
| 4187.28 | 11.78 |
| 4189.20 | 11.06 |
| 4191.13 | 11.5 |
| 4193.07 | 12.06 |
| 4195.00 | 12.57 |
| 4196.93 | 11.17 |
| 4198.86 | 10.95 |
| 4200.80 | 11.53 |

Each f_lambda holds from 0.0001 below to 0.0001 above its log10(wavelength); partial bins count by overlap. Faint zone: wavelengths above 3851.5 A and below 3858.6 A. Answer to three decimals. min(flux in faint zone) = 7.729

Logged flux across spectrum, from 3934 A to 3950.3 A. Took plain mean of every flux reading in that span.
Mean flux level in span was 9.7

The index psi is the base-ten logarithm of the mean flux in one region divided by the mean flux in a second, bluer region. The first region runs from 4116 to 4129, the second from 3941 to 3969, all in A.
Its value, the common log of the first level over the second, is 0.090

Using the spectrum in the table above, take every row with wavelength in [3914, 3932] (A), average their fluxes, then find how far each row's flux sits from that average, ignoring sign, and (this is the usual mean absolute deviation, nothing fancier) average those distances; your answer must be 1.42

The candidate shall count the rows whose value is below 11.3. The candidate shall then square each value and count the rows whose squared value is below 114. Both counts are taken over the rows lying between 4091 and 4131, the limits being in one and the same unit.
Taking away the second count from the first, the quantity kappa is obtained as 2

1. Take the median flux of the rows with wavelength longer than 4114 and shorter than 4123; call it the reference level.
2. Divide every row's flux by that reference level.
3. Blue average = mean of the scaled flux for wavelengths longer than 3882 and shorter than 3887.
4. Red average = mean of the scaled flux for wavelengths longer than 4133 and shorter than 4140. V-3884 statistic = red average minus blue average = 0.24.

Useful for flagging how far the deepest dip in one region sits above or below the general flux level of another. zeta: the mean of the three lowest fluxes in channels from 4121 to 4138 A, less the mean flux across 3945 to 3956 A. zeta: -0.2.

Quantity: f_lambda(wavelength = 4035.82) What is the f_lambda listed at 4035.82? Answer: 12.35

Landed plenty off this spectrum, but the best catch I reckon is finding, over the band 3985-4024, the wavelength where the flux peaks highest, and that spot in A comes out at 4019.13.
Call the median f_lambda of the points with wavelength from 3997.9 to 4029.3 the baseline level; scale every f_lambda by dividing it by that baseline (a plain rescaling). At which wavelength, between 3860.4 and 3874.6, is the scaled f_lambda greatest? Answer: 3868.40 A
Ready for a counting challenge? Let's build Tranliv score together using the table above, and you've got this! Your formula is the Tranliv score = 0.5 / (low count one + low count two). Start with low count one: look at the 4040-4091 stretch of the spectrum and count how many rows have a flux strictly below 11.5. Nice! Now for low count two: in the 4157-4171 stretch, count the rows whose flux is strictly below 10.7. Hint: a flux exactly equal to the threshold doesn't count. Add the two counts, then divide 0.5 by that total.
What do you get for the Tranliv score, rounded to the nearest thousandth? 0.031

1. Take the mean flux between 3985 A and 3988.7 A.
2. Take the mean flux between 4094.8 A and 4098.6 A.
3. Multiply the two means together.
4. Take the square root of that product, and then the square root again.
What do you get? 3.11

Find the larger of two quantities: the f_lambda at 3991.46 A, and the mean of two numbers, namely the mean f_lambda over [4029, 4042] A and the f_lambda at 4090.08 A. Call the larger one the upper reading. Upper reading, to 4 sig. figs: 12.02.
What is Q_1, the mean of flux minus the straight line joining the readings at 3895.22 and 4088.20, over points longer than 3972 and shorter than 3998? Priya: 0.2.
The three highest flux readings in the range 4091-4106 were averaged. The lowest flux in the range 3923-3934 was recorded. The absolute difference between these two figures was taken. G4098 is 7.2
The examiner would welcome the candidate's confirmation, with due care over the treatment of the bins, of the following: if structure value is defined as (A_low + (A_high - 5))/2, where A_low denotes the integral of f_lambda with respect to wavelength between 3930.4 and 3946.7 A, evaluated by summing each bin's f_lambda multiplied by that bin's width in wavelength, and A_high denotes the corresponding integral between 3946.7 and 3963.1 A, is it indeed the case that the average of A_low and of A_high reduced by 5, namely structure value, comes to 153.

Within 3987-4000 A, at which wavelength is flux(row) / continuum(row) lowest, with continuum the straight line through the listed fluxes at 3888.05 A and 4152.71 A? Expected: 3995.14 A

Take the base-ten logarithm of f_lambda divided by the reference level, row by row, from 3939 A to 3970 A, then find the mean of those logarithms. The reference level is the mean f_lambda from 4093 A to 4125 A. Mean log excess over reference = -0.05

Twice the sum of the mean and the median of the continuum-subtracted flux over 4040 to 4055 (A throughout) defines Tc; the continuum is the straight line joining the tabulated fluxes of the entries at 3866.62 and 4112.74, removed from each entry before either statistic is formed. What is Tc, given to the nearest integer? 2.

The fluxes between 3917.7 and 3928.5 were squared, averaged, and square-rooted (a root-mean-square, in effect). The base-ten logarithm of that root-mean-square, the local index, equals 1.02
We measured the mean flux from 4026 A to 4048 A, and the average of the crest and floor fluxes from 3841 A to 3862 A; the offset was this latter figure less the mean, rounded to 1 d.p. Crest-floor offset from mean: -1.9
